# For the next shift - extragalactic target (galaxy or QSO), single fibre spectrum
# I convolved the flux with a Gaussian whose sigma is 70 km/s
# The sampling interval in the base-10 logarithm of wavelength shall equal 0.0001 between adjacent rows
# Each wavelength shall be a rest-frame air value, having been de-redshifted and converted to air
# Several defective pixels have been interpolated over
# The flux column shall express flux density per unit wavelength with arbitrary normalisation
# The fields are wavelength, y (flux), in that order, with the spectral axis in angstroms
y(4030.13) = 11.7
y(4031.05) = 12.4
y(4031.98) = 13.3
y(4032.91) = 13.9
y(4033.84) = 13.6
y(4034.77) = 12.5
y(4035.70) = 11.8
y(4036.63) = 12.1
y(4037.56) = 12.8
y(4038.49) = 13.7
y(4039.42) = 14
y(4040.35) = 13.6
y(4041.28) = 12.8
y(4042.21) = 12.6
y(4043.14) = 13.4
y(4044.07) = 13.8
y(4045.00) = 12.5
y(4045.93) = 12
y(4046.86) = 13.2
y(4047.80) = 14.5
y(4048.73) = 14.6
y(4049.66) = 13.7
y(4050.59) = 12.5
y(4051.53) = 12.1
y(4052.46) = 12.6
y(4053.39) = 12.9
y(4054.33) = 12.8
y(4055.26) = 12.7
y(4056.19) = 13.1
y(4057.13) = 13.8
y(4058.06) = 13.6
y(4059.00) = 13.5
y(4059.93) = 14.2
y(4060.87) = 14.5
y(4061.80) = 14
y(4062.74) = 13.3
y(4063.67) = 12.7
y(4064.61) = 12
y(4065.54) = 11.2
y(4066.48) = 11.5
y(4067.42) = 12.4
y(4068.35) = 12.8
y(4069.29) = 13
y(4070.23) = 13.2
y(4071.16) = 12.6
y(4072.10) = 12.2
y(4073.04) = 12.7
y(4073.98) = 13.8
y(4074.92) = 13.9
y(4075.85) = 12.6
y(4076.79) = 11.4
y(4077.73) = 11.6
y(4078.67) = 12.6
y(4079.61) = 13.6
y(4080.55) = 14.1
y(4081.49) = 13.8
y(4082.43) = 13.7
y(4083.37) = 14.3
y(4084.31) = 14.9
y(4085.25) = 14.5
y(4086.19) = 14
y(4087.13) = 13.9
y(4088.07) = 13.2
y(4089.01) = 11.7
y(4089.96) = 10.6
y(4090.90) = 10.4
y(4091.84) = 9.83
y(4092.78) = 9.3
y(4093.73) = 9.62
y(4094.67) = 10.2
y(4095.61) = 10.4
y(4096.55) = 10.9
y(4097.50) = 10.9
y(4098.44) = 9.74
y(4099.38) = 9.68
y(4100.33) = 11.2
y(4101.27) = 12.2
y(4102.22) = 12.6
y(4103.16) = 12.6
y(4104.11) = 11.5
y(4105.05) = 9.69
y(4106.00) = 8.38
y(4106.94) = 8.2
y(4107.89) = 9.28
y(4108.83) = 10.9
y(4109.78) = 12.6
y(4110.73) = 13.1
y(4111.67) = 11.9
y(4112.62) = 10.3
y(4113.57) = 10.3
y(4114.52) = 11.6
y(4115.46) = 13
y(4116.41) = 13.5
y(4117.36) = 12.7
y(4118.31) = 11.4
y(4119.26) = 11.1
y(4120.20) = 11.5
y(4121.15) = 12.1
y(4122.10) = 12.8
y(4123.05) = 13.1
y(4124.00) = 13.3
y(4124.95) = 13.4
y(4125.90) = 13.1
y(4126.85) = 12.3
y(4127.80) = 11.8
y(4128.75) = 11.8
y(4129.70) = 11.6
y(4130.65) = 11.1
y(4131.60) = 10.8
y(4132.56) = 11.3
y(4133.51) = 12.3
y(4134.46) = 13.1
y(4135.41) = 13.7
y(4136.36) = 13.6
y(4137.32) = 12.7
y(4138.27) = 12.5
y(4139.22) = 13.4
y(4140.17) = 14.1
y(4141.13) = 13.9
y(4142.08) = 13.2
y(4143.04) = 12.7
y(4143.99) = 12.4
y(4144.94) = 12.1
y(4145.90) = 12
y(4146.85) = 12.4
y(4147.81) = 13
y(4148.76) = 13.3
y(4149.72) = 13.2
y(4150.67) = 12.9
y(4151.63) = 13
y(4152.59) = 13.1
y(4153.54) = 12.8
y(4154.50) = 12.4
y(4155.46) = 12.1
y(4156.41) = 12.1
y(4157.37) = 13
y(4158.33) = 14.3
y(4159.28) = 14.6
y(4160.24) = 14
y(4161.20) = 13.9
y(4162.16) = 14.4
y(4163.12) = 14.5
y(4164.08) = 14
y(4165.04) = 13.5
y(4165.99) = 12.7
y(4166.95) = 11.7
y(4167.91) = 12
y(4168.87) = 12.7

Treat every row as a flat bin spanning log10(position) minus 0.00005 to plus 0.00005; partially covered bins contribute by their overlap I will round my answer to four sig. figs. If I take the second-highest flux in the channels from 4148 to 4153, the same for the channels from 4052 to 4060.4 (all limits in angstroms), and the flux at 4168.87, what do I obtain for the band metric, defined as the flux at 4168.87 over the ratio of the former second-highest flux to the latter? 13.28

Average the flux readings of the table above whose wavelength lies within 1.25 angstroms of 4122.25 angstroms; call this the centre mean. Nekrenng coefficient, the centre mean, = 12.7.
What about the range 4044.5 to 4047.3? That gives 12.6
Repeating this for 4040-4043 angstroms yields 13.0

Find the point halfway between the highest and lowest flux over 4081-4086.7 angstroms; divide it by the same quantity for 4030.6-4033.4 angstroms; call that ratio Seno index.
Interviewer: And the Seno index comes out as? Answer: 1.09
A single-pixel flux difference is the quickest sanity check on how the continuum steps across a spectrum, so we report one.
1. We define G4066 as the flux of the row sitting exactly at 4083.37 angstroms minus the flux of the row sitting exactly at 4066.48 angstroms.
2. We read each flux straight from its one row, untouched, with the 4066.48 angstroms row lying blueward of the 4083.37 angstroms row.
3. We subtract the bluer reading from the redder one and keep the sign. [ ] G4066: 3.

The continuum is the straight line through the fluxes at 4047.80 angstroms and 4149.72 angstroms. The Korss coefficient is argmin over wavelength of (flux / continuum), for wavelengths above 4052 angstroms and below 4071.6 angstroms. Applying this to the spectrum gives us 4065.54 angstroms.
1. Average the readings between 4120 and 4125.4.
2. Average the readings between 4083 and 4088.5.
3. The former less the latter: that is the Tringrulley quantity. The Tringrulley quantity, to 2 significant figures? -1.4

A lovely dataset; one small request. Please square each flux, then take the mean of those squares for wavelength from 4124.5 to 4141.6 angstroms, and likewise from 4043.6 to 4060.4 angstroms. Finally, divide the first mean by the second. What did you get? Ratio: 0.91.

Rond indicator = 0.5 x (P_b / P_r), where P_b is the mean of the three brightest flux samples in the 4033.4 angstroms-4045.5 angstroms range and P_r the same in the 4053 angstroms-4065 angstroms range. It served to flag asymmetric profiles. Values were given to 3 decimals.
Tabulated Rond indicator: 0.486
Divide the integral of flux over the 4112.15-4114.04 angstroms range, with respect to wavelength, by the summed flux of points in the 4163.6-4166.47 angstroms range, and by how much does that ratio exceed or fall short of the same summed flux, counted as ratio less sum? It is -40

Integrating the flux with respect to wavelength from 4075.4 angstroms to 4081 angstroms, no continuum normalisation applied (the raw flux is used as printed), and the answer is 71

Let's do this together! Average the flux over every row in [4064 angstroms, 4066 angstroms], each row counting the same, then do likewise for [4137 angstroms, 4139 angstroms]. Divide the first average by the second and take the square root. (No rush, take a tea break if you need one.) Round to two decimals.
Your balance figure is 0.96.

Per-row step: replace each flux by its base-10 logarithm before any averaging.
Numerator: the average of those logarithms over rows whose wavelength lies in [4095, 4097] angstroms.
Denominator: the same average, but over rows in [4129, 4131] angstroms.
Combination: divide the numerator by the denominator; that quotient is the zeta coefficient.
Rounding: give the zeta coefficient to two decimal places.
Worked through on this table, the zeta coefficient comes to 0.97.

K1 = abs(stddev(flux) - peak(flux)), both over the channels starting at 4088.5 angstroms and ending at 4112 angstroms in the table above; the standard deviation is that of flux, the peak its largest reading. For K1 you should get 11.8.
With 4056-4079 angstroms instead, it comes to 13.6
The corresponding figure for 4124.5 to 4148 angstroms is 13.2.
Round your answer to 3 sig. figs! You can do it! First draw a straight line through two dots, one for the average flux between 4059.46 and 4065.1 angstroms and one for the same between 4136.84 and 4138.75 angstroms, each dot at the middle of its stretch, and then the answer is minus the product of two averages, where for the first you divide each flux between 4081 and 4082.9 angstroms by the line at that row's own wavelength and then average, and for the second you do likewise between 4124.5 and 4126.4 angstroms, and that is -1.08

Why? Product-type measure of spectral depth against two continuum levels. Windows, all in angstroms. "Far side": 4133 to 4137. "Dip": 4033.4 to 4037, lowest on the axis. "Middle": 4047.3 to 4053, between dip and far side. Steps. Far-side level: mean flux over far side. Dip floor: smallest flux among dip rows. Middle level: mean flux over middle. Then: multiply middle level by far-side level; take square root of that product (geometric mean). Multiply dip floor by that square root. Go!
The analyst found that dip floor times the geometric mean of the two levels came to 156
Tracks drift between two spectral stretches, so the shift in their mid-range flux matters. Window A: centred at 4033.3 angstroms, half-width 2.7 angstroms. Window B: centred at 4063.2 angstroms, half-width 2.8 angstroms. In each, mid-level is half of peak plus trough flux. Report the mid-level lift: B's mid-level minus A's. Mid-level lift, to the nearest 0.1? 0.0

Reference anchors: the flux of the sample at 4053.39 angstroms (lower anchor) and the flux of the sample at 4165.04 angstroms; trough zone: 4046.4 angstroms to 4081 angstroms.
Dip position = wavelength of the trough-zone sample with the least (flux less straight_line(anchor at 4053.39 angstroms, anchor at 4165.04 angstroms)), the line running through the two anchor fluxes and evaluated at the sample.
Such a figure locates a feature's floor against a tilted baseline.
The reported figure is 4065.54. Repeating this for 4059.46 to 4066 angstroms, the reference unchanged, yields 4065.54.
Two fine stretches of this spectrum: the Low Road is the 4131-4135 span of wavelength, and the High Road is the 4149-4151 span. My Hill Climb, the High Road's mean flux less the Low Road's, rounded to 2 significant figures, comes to 1.2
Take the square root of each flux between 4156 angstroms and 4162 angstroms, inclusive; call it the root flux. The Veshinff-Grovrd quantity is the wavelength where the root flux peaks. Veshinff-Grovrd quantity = 4159.28 angstroms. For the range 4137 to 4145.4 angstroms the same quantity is 4140.17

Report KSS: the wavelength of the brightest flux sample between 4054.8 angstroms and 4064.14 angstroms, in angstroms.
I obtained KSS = 4060.87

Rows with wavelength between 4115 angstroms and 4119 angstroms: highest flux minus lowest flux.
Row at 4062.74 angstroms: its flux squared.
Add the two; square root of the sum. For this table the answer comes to 13.4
